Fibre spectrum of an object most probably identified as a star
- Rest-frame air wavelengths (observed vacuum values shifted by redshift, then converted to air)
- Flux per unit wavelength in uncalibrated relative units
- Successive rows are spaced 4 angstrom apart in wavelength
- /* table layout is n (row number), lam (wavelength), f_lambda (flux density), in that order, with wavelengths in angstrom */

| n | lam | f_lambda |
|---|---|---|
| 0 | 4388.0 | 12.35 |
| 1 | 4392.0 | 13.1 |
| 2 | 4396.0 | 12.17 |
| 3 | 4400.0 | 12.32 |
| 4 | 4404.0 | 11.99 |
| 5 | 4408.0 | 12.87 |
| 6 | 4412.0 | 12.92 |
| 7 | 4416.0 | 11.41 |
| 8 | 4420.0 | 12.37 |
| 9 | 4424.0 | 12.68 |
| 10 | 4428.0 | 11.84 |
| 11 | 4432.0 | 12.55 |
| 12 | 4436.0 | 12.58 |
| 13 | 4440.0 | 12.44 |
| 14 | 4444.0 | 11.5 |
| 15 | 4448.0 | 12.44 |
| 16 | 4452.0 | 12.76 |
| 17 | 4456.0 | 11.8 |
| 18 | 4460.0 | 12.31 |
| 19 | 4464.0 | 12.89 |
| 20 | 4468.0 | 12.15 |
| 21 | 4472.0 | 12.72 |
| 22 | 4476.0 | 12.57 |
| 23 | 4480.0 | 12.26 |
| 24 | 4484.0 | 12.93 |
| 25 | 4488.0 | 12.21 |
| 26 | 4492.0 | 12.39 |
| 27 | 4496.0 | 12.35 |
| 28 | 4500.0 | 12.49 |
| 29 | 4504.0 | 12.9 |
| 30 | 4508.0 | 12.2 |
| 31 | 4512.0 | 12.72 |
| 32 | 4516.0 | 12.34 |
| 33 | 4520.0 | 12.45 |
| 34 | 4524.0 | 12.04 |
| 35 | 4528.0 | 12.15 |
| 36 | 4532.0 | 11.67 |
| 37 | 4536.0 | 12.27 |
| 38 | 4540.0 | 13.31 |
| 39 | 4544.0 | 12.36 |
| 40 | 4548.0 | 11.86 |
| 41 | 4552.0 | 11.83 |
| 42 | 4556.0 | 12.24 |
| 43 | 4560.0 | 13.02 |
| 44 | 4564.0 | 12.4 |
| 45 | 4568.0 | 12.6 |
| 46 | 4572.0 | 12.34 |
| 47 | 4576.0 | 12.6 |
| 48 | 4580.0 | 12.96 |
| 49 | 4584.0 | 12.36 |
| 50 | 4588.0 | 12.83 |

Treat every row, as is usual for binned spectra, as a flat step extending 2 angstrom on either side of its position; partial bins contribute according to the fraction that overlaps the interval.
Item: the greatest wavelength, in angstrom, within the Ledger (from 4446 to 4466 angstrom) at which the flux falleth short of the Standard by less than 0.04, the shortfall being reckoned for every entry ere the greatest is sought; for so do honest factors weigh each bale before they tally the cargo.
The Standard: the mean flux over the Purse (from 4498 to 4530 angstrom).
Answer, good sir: 4464.0 angstrom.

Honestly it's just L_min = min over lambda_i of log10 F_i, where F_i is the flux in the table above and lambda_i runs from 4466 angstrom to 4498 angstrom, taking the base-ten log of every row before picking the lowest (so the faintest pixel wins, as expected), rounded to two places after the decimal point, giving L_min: 1.08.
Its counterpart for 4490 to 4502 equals 1.09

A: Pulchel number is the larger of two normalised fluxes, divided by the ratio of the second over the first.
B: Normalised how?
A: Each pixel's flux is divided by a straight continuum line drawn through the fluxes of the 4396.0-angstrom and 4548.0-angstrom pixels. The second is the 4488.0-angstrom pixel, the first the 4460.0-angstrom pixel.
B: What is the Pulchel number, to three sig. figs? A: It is 1.03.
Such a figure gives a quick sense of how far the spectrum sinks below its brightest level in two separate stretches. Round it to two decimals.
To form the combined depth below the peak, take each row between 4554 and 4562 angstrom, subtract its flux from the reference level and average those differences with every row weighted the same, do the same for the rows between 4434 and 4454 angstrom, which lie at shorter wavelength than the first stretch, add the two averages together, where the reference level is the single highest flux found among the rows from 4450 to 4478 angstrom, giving 0.81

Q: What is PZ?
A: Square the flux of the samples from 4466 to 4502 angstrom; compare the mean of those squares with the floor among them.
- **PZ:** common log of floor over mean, -0.022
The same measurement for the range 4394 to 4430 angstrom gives -0.065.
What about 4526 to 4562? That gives -0.047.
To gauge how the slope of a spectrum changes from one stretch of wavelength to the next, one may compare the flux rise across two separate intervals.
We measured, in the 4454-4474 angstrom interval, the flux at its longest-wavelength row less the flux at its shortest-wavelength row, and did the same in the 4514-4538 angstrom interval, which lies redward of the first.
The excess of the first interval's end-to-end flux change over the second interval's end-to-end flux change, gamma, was 1.0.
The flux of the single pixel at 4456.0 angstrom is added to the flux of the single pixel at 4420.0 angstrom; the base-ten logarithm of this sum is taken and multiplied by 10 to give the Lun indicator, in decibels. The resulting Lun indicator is 13.83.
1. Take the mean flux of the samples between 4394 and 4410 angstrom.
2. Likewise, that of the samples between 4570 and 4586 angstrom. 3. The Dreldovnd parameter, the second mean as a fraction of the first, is 1.02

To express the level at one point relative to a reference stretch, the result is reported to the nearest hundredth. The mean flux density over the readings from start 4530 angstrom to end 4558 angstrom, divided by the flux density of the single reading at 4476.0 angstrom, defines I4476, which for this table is 0.97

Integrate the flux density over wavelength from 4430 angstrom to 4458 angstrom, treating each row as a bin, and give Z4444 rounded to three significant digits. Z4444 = 344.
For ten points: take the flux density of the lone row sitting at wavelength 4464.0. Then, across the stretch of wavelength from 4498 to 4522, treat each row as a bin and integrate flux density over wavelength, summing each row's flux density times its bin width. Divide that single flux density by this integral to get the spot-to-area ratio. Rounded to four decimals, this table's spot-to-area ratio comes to 0.0429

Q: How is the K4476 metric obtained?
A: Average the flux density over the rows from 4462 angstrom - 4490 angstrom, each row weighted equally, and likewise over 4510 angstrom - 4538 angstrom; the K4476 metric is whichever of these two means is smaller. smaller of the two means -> 12.2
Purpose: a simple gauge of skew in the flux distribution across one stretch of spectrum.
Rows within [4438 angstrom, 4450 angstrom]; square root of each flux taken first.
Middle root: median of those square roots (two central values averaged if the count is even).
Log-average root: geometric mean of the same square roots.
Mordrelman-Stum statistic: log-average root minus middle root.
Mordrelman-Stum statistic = -0.046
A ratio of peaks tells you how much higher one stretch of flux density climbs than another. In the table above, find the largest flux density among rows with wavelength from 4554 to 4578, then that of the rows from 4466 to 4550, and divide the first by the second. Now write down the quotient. 0.98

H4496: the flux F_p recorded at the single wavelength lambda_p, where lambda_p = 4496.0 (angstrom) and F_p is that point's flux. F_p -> 12.35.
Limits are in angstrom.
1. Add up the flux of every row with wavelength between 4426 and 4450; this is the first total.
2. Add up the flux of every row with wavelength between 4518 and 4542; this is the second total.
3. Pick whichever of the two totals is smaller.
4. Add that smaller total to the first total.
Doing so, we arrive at 147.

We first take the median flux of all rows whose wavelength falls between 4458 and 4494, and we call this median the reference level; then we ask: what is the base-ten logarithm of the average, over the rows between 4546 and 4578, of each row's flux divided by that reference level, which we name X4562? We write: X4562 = -0.001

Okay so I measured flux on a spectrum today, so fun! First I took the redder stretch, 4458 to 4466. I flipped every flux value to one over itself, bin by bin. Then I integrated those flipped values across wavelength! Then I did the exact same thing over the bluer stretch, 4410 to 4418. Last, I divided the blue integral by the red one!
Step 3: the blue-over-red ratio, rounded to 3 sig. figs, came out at 1.04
